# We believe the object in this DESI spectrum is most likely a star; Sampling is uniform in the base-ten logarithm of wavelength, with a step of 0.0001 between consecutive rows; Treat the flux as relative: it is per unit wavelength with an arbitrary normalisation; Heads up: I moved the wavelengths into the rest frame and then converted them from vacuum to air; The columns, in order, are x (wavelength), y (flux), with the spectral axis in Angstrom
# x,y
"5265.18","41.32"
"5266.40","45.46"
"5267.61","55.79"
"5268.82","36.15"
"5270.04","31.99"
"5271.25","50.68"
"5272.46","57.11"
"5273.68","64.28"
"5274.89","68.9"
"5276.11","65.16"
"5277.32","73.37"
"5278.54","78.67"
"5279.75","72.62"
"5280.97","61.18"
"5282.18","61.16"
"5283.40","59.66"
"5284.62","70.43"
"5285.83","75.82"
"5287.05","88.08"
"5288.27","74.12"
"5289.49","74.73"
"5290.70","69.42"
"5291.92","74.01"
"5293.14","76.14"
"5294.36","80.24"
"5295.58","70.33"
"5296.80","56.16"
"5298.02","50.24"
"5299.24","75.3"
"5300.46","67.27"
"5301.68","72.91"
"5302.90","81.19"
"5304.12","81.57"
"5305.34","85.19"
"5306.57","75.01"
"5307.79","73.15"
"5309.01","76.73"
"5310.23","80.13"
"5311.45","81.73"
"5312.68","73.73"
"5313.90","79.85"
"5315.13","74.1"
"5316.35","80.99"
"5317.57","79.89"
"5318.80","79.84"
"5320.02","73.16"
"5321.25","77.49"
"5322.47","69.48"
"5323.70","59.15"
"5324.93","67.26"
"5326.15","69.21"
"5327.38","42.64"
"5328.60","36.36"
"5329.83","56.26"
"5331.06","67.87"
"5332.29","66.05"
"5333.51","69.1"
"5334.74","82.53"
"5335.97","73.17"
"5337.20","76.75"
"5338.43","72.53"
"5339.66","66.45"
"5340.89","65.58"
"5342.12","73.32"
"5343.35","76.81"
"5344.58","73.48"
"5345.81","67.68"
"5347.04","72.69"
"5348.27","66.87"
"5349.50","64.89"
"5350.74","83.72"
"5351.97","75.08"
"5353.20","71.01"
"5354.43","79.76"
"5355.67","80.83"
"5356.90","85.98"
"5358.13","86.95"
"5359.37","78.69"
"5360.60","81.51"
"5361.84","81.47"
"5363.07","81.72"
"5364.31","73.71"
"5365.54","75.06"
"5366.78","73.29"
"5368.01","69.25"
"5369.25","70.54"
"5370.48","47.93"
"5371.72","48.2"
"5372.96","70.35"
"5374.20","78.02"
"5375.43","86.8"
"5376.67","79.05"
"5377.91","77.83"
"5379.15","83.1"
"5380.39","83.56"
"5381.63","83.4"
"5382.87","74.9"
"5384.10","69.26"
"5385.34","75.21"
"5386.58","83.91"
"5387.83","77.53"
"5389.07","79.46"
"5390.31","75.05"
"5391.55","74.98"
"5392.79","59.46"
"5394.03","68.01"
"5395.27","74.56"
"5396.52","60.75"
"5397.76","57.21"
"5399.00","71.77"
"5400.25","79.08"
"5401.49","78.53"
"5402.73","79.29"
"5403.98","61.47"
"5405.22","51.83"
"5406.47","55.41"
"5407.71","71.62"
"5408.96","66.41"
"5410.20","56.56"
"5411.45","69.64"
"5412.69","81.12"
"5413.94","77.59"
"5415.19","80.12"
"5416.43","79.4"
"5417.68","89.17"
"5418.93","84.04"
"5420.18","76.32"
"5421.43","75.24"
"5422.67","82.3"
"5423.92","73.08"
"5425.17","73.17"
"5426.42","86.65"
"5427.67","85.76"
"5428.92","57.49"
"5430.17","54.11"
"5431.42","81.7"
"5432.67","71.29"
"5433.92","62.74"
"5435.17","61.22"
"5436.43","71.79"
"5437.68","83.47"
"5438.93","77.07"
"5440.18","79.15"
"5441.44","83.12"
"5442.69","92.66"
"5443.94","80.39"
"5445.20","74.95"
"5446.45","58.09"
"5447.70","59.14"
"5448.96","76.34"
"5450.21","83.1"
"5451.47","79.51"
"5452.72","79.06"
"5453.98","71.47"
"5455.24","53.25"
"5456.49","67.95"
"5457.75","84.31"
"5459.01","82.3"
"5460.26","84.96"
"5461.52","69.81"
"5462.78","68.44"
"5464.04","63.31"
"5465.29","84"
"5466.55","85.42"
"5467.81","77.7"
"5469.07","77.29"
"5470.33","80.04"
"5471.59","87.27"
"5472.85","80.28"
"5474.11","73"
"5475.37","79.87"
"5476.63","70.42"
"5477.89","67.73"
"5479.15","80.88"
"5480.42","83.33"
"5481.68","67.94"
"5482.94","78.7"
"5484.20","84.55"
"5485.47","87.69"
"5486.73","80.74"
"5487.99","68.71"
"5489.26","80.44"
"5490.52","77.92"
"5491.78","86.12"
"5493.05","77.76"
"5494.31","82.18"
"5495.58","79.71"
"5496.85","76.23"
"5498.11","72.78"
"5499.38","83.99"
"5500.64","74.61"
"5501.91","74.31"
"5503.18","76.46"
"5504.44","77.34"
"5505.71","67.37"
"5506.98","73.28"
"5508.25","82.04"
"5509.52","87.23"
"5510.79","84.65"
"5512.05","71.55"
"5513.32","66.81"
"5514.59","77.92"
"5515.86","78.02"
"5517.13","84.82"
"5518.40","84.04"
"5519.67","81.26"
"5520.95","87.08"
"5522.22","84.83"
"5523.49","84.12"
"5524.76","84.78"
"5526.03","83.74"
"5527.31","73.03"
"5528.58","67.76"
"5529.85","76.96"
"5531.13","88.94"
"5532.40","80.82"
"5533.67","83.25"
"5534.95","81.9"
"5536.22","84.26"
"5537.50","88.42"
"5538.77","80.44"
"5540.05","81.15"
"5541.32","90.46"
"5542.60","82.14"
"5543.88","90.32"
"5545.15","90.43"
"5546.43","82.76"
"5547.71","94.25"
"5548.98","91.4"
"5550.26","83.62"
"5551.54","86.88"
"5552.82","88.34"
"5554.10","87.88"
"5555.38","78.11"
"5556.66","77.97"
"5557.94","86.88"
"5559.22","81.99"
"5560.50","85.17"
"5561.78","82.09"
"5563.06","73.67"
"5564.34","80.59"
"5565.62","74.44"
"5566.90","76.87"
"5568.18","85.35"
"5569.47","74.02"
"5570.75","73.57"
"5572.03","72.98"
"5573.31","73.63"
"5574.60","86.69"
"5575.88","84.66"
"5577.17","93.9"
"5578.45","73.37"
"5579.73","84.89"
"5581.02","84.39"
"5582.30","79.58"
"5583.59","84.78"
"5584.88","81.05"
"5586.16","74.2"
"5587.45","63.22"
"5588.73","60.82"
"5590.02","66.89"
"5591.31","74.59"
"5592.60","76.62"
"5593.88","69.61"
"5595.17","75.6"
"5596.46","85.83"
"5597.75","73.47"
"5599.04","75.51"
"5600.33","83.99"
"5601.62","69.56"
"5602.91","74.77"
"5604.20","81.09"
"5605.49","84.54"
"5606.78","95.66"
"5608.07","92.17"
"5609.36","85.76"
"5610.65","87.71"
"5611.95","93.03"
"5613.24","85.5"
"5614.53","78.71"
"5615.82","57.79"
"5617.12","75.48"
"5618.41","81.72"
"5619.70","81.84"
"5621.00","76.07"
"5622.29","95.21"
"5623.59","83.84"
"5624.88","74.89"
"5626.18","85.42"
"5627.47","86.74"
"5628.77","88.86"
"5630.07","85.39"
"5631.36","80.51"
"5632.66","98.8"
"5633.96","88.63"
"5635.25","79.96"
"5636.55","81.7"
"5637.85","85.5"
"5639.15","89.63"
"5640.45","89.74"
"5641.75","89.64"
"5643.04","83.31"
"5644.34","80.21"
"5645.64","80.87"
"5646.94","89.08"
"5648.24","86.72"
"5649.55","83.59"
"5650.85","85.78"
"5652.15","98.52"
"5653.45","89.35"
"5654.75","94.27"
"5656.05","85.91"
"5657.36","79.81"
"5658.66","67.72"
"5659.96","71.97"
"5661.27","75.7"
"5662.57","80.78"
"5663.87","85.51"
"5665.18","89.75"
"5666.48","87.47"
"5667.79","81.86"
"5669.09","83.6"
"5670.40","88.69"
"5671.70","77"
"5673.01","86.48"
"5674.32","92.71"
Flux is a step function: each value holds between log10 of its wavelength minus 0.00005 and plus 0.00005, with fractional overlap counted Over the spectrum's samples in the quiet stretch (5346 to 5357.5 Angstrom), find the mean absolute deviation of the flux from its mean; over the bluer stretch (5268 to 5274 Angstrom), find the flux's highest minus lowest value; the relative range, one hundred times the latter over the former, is 525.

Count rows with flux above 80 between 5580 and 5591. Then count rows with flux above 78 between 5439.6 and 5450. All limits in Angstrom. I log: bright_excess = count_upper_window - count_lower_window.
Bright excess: -1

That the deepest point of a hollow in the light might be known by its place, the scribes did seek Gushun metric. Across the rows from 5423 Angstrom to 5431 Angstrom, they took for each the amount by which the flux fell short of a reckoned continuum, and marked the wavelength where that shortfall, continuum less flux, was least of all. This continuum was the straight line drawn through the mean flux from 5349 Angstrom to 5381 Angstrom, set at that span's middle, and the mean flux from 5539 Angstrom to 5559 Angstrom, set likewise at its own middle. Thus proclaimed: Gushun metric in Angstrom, 5426.42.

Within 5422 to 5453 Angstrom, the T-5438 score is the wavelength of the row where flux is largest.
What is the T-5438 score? 5442.69 Angstrom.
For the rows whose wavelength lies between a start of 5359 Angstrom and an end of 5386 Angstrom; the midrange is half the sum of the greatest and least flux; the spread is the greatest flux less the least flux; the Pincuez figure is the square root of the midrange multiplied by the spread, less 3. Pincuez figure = 48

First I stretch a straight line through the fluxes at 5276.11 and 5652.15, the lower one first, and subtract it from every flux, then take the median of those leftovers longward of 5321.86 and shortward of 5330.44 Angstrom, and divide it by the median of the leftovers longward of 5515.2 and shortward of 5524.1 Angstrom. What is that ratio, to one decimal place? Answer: 3.9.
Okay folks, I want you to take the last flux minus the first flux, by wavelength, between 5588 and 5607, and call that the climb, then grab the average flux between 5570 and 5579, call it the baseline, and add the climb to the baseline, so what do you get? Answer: 115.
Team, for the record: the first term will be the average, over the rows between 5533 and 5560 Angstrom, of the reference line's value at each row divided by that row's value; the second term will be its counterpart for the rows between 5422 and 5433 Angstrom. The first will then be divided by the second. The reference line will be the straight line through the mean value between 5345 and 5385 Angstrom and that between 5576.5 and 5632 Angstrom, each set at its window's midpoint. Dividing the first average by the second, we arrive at 0.87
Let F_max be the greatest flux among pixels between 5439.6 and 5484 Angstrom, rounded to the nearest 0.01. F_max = 92.66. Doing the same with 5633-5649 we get 89.74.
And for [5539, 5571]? 94.25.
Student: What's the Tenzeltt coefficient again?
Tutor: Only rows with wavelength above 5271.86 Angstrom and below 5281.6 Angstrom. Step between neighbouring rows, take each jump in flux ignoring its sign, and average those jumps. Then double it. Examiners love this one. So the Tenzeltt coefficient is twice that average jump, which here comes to 13.3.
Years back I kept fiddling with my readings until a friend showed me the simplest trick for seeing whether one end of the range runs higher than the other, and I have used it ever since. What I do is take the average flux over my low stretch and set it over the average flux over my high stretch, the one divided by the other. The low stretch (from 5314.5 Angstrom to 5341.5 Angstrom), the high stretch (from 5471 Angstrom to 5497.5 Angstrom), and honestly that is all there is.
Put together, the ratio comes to 0.870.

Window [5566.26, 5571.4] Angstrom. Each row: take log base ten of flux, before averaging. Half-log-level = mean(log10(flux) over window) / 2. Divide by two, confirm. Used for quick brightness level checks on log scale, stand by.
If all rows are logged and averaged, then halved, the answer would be 0.944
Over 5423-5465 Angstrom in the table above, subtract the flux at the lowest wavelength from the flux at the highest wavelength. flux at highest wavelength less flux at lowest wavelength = -10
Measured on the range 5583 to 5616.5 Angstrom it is -27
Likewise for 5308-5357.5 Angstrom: 9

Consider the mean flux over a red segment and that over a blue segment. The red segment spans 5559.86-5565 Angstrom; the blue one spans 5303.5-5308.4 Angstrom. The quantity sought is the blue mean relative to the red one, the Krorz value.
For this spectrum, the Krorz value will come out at 0.98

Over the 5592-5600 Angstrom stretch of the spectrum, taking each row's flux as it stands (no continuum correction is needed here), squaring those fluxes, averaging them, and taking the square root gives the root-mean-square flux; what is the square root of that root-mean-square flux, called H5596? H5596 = 8.7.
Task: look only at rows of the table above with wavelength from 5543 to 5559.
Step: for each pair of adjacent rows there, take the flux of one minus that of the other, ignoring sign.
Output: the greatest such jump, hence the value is 11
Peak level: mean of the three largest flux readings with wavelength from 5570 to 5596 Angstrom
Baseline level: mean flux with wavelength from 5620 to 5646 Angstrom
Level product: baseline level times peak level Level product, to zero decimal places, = 7544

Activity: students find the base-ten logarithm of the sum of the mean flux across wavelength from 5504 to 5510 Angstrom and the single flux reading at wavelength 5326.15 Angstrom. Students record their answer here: 2.17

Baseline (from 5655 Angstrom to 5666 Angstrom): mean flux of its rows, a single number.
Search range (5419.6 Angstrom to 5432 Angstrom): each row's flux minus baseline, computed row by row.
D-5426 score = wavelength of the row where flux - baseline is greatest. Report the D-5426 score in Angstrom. 5426.42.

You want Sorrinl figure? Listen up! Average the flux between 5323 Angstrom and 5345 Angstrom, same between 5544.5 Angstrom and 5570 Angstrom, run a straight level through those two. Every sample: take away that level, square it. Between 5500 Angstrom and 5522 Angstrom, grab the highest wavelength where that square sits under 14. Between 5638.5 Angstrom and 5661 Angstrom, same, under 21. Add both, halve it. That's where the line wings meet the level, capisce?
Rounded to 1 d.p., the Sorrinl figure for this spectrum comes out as 5587.2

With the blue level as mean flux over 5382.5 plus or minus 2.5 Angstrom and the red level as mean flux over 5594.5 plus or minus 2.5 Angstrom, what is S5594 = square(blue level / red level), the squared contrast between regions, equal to 1.02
